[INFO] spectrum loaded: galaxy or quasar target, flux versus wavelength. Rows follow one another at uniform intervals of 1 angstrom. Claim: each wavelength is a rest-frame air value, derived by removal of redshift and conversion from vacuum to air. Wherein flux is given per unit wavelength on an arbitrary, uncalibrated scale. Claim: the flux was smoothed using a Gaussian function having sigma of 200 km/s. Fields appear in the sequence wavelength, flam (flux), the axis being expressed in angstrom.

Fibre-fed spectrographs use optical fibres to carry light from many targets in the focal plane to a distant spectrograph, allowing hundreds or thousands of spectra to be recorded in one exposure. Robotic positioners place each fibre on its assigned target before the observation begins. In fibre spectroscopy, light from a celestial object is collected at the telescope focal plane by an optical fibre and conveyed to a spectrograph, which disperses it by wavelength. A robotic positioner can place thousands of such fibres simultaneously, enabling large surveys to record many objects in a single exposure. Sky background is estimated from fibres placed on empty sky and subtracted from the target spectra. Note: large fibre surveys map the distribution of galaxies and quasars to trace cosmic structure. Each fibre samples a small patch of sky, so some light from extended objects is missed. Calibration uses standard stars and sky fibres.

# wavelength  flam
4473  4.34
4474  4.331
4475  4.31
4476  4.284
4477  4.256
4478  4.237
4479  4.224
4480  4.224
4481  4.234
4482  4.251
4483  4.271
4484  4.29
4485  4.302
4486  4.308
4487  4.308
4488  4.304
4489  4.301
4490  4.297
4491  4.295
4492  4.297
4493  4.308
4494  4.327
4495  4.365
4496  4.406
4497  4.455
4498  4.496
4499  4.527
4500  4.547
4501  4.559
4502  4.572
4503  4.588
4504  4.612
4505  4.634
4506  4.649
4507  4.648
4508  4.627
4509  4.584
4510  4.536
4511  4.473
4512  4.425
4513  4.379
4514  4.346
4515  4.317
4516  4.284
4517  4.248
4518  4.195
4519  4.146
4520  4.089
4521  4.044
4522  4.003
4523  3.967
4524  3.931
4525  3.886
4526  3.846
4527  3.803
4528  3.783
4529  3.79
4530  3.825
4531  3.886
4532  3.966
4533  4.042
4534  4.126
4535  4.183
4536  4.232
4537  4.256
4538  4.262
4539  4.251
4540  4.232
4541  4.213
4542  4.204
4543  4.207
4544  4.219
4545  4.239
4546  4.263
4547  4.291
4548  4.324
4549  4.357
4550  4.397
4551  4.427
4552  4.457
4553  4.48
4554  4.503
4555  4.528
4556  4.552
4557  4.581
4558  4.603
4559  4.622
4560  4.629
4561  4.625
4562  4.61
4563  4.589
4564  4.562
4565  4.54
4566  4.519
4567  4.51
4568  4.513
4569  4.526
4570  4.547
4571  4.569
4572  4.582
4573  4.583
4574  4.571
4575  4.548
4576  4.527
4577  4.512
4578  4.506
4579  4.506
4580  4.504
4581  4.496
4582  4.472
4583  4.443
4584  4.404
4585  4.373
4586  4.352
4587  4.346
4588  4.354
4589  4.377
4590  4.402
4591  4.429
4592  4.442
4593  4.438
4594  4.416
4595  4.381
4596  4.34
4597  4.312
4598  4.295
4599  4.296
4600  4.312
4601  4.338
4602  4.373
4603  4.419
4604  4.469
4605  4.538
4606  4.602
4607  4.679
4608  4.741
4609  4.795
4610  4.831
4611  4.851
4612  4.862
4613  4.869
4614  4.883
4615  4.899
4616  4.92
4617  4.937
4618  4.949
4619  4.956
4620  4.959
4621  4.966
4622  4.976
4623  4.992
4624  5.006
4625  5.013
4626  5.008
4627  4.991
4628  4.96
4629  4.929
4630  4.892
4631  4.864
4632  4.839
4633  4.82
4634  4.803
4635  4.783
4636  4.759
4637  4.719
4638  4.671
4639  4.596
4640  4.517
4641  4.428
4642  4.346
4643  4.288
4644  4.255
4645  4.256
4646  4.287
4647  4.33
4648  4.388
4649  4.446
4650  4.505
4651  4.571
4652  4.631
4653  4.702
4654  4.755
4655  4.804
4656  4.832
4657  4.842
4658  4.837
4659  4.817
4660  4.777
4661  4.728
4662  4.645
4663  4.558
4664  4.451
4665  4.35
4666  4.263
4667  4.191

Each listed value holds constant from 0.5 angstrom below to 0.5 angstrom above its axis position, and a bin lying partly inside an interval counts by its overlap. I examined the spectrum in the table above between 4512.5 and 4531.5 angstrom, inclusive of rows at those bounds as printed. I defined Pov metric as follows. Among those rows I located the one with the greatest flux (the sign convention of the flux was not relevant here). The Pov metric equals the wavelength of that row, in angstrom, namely 4513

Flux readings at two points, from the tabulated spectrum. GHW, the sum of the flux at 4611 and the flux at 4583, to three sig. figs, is 9.29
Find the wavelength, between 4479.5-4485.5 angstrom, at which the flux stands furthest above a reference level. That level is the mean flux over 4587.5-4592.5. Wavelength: 4485 angstrom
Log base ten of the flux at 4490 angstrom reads 0.63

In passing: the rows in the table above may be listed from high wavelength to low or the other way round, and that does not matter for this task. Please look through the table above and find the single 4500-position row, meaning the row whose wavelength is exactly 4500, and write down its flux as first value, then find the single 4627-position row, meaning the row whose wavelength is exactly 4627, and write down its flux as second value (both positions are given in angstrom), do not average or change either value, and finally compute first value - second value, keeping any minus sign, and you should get -0.44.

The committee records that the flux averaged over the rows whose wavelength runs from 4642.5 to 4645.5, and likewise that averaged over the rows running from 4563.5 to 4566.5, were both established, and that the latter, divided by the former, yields 1.06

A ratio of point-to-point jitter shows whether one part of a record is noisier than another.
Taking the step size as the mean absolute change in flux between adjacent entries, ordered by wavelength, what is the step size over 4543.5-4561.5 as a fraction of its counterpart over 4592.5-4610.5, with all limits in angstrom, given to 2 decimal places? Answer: 0.61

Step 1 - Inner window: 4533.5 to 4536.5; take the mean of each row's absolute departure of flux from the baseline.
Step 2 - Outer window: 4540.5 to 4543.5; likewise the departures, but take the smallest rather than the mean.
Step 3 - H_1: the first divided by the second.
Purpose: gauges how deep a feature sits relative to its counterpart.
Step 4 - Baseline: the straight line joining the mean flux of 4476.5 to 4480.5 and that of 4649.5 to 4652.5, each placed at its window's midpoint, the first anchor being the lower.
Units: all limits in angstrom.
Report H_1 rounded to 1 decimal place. 1.1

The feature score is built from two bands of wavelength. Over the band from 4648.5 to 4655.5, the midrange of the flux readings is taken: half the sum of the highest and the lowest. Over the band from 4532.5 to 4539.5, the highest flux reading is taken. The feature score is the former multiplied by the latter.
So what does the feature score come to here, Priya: 19.7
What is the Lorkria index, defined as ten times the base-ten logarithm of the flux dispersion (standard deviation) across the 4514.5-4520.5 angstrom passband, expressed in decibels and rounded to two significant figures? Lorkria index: -11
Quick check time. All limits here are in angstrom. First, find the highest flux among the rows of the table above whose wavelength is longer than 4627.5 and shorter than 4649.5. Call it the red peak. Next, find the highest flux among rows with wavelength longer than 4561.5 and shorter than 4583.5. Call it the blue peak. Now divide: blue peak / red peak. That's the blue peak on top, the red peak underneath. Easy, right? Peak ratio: 0.93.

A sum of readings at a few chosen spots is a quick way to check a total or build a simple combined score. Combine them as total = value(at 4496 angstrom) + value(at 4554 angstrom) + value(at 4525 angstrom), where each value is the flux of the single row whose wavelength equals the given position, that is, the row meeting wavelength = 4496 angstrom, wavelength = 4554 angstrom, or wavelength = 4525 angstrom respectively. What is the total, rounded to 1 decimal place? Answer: 12.8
